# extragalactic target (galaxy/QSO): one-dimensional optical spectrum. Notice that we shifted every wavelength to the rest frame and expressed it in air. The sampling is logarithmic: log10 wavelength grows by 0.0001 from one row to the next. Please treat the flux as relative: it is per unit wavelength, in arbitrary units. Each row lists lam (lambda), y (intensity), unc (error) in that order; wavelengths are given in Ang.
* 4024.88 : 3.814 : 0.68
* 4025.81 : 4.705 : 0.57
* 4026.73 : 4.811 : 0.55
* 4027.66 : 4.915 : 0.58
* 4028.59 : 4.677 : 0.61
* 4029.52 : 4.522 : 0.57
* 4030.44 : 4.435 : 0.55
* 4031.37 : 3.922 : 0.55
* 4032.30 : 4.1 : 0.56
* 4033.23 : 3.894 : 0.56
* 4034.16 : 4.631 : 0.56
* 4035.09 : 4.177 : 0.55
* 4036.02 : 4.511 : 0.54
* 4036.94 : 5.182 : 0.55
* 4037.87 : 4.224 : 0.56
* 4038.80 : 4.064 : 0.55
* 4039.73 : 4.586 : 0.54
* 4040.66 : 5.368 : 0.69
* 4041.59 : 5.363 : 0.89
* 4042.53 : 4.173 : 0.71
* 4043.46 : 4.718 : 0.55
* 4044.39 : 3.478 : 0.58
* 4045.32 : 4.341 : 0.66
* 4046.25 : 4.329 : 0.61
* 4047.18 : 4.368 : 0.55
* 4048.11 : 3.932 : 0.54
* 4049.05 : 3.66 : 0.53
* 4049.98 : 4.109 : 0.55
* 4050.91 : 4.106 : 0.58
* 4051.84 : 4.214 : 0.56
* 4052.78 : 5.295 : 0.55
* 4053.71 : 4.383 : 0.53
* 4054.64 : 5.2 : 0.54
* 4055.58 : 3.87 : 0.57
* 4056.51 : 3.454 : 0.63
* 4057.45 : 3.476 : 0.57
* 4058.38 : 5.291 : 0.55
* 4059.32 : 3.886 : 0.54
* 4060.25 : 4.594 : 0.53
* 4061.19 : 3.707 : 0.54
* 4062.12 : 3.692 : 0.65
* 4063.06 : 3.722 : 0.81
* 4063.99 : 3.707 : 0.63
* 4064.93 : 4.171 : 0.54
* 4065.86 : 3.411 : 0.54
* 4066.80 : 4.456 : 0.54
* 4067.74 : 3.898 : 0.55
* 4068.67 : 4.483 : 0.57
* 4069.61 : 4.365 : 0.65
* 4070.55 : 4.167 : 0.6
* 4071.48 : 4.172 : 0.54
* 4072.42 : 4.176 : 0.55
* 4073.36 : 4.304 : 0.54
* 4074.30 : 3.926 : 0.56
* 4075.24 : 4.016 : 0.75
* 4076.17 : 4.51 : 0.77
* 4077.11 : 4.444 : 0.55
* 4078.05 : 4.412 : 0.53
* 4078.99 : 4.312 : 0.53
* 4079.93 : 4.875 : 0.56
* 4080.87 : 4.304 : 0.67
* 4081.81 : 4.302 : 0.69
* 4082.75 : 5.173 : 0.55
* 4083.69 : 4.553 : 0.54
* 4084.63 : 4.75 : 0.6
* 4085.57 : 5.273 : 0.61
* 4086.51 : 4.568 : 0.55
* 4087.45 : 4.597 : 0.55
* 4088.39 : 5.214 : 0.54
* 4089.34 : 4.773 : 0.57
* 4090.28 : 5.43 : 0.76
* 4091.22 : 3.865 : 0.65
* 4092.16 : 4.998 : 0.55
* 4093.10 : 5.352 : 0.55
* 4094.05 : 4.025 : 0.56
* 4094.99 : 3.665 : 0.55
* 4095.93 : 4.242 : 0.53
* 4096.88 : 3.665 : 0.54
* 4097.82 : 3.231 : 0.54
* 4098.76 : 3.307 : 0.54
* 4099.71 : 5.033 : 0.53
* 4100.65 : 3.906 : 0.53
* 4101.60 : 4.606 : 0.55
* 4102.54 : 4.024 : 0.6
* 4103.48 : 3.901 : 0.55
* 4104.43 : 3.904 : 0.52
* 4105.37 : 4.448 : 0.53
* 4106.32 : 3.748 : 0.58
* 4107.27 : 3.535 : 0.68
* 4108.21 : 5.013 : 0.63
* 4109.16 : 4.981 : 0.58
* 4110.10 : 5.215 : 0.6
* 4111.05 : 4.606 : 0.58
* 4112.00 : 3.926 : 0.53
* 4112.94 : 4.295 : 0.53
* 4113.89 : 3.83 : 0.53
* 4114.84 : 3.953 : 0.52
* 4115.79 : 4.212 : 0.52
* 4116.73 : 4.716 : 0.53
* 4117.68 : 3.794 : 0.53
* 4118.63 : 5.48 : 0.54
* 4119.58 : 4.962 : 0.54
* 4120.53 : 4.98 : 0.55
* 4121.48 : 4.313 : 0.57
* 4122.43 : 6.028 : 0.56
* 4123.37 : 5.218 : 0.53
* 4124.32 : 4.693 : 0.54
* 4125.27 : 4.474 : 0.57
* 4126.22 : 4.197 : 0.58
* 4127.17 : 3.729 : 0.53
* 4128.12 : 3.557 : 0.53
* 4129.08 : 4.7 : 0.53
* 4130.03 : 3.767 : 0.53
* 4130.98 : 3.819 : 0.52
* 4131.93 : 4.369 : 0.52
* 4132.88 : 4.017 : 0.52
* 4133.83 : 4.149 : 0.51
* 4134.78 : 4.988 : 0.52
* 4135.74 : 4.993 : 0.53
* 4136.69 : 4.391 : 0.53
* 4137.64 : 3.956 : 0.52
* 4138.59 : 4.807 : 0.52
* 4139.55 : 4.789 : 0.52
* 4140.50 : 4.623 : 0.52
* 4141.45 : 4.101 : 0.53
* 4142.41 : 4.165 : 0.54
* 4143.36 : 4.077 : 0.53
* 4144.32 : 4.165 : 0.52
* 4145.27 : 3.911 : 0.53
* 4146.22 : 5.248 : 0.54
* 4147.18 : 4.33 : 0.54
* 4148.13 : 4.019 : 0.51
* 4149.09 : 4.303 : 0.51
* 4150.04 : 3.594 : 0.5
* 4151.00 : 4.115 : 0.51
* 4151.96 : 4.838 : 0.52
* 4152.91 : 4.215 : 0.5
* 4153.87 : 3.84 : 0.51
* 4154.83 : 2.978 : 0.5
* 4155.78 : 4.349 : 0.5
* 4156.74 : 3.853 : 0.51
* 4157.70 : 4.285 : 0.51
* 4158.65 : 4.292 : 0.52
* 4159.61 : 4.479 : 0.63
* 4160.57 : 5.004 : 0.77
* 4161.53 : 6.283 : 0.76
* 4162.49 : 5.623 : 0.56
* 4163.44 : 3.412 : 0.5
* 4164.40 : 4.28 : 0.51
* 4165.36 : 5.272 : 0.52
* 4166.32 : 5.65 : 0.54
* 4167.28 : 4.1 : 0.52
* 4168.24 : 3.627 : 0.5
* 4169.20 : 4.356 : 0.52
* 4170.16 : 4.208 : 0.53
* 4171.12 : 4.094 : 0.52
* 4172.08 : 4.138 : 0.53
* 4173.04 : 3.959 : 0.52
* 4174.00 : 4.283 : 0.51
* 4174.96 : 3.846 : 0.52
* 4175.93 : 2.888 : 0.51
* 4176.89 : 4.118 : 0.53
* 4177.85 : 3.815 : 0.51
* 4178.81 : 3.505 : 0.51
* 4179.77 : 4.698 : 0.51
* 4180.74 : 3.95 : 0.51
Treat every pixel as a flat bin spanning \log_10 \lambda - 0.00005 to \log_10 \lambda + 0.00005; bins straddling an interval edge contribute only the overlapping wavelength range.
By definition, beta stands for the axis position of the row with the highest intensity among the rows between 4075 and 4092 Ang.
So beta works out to 4090.28 Ang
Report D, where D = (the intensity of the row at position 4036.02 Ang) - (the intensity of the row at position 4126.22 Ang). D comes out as 0.3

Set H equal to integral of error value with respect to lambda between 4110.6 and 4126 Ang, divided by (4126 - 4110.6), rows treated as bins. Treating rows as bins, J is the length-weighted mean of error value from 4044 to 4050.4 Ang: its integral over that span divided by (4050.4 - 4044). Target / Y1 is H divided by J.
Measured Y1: 0.94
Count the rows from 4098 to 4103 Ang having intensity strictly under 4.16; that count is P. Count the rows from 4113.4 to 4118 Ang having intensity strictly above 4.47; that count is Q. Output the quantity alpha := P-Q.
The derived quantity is 2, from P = 3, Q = 1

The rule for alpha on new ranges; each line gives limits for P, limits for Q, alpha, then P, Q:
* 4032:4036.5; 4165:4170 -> 0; 2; 2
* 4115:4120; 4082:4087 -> -4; 1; 5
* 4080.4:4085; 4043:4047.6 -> -1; 0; 1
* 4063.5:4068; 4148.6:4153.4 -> 2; 3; 1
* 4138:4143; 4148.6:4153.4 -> 0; 1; 1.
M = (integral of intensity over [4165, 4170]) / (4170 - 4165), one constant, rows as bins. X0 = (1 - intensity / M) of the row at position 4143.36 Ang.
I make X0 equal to 0.11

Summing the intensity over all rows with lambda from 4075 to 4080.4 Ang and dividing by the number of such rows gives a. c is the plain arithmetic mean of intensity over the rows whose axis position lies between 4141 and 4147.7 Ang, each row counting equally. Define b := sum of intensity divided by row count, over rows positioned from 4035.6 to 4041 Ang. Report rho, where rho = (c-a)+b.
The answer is 4.51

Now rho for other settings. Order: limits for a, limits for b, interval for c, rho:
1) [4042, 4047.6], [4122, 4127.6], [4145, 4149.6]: 4.85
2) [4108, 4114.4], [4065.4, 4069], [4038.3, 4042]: 4.35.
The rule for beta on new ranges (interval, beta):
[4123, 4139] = 4123.37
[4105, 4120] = 4118.63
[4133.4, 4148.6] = 4146.22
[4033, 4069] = 4040.66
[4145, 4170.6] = 4161.53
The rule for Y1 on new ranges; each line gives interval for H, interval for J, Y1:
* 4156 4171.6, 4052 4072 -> 0.96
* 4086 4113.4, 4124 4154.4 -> 1.08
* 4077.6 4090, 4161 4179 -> 1.08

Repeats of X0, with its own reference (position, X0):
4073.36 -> 0.06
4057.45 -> 0.24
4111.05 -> -0.01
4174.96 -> 0.16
